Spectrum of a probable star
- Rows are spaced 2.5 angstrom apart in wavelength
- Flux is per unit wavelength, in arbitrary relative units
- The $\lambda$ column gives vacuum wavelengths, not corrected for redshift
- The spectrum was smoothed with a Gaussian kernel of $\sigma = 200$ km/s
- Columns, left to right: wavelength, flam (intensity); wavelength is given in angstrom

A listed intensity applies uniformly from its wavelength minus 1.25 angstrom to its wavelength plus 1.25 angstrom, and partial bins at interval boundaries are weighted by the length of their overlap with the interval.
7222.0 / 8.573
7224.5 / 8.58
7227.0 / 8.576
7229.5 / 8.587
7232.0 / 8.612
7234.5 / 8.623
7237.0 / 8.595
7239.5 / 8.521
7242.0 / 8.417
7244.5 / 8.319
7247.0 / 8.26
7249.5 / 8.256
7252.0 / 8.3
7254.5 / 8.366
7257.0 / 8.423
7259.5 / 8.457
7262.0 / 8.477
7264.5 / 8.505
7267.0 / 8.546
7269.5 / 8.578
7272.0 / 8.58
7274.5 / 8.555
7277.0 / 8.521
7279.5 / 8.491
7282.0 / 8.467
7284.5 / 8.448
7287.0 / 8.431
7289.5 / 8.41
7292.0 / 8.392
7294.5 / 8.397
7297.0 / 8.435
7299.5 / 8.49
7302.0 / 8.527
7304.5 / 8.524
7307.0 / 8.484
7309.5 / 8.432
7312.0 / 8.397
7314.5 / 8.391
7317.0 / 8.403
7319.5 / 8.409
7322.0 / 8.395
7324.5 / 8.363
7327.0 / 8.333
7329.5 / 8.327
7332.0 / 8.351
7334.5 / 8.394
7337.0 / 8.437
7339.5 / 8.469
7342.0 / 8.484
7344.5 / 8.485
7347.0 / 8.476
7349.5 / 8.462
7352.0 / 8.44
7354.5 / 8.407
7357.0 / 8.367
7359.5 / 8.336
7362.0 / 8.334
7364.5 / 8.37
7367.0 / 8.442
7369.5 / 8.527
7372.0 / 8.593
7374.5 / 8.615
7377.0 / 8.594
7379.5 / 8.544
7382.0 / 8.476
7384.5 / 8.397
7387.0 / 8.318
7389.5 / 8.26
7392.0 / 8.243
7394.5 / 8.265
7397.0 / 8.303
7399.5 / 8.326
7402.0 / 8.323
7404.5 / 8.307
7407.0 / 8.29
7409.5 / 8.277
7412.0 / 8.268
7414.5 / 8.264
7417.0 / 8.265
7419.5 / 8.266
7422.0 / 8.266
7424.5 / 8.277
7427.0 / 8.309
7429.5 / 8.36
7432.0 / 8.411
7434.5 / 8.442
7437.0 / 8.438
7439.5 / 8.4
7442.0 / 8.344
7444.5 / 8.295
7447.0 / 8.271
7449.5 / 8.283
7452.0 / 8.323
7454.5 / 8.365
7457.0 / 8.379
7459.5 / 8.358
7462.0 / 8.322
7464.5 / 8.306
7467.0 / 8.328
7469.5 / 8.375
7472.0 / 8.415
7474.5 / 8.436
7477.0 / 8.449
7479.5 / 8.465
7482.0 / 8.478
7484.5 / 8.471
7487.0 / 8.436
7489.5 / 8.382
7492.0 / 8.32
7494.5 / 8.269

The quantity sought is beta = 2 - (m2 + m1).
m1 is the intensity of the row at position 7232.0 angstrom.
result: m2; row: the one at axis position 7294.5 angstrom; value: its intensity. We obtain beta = -15.01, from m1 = 8.612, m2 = 8.397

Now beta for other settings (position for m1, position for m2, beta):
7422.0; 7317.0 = -14.67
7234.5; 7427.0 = -14.93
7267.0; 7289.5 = -14.96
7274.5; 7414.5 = -14.82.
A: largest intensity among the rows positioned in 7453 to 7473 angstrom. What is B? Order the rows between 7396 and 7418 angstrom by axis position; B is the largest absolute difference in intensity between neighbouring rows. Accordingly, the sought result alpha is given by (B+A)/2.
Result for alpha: 4.22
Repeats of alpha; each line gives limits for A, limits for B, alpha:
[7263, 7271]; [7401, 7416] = 4.30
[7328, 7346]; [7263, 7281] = 4.26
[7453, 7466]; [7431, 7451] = 4.22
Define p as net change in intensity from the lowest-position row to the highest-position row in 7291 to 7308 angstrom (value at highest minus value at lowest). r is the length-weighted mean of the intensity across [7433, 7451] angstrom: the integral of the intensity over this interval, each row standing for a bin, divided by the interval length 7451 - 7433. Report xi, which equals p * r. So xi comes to 0.8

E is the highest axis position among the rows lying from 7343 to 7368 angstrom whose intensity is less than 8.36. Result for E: 7362.0 angstrom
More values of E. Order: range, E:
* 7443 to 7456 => 7452.0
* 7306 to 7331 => 7329.5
